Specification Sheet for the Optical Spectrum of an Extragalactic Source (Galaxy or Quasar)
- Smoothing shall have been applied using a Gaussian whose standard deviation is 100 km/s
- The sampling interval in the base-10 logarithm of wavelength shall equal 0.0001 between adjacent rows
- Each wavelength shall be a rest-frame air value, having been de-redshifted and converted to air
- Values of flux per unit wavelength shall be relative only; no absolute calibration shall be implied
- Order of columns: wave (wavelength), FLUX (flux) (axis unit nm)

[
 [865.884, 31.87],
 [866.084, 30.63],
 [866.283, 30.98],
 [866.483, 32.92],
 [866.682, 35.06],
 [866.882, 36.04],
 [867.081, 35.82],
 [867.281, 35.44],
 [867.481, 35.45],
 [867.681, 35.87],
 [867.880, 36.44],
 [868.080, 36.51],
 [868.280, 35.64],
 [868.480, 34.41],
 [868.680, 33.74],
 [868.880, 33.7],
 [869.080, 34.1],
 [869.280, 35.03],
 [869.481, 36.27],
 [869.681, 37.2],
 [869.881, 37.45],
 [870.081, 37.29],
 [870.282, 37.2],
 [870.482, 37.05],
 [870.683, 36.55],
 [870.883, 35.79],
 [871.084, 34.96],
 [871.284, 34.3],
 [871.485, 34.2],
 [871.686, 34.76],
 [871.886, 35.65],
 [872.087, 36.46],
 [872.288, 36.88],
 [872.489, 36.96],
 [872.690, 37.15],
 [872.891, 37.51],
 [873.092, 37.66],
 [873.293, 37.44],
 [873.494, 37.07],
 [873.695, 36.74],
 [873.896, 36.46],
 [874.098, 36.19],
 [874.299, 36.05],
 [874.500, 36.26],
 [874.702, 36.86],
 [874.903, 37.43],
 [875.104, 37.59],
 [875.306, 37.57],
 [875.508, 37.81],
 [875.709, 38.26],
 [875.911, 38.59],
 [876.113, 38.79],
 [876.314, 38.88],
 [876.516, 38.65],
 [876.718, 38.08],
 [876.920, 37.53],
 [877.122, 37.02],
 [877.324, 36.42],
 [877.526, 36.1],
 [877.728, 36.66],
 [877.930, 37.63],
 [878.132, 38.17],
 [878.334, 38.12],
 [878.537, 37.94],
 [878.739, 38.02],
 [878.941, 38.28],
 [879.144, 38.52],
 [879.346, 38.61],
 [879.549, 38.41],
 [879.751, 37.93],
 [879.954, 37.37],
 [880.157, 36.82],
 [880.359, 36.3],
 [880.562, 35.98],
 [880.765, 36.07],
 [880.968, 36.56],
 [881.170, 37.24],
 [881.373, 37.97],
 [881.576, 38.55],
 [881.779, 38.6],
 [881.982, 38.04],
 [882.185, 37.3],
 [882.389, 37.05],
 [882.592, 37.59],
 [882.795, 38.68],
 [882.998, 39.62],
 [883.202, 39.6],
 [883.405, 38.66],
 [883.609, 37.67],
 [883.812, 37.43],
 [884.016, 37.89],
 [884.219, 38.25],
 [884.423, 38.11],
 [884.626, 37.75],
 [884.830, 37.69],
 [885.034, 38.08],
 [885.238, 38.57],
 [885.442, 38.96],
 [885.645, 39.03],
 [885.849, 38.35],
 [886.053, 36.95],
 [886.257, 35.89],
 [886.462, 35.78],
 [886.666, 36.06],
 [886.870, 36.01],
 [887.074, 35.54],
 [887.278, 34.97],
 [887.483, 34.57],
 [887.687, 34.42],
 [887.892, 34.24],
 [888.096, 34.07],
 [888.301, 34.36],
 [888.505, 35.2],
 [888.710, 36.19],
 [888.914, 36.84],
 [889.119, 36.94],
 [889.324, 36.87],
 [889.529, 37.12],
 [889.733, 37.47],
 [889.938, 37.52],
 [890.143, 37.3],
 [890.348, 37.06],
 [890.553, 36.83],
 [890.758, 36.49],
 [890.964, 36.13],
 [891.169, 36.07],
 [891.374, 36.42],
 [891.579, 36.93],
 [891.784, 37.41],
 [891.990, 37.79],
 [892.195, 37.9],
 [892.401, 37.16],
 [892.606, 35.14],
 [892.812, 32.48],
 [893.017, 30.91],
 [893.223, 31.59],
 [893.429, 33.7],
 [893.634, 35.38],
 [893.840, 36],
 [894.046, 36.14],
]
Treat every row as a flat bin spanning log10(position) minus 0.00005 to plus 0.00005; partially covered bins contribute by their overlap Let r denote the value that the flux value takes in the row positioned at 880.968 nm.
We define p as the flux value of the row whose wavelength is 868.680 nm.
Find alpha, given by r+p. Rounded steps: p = 33.74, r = 36.56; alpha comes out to 70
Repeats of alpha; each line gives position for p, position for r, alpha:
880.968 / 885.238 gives 75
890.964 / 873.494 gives 73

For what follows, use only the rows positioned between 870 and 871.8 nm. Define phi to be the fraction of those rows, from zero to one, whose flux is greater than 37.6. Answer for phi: 0.0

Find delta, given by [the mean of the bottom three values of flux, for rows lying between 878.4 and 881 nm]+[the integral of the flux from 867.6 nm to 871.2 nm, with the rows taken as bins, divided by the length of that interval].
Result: 72.0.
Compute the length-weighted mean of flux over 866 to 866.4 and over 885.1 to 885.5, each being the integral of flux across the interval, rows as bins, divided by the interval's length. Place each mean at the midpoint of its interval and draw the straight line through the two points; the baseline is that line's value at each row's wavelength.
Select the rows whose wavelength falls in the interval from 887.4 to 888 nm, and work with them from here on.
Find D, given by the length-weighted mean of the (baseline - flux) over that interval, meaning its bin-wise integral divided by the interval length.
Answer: 5.2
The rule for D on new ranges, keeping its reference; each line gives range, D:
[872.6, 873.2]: -3.8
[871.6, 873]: -3.1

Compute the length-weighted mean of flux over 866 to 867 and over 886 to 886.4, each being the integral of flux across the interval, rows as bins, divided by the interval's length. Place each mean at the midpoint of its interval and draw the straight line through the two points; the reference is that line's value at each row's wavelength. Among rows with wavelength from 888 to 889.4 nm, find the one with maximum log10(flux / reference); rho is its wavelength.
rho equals 889.119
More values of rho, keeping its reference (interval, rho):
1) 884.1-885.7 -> 885.645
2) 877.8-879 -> 878.132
